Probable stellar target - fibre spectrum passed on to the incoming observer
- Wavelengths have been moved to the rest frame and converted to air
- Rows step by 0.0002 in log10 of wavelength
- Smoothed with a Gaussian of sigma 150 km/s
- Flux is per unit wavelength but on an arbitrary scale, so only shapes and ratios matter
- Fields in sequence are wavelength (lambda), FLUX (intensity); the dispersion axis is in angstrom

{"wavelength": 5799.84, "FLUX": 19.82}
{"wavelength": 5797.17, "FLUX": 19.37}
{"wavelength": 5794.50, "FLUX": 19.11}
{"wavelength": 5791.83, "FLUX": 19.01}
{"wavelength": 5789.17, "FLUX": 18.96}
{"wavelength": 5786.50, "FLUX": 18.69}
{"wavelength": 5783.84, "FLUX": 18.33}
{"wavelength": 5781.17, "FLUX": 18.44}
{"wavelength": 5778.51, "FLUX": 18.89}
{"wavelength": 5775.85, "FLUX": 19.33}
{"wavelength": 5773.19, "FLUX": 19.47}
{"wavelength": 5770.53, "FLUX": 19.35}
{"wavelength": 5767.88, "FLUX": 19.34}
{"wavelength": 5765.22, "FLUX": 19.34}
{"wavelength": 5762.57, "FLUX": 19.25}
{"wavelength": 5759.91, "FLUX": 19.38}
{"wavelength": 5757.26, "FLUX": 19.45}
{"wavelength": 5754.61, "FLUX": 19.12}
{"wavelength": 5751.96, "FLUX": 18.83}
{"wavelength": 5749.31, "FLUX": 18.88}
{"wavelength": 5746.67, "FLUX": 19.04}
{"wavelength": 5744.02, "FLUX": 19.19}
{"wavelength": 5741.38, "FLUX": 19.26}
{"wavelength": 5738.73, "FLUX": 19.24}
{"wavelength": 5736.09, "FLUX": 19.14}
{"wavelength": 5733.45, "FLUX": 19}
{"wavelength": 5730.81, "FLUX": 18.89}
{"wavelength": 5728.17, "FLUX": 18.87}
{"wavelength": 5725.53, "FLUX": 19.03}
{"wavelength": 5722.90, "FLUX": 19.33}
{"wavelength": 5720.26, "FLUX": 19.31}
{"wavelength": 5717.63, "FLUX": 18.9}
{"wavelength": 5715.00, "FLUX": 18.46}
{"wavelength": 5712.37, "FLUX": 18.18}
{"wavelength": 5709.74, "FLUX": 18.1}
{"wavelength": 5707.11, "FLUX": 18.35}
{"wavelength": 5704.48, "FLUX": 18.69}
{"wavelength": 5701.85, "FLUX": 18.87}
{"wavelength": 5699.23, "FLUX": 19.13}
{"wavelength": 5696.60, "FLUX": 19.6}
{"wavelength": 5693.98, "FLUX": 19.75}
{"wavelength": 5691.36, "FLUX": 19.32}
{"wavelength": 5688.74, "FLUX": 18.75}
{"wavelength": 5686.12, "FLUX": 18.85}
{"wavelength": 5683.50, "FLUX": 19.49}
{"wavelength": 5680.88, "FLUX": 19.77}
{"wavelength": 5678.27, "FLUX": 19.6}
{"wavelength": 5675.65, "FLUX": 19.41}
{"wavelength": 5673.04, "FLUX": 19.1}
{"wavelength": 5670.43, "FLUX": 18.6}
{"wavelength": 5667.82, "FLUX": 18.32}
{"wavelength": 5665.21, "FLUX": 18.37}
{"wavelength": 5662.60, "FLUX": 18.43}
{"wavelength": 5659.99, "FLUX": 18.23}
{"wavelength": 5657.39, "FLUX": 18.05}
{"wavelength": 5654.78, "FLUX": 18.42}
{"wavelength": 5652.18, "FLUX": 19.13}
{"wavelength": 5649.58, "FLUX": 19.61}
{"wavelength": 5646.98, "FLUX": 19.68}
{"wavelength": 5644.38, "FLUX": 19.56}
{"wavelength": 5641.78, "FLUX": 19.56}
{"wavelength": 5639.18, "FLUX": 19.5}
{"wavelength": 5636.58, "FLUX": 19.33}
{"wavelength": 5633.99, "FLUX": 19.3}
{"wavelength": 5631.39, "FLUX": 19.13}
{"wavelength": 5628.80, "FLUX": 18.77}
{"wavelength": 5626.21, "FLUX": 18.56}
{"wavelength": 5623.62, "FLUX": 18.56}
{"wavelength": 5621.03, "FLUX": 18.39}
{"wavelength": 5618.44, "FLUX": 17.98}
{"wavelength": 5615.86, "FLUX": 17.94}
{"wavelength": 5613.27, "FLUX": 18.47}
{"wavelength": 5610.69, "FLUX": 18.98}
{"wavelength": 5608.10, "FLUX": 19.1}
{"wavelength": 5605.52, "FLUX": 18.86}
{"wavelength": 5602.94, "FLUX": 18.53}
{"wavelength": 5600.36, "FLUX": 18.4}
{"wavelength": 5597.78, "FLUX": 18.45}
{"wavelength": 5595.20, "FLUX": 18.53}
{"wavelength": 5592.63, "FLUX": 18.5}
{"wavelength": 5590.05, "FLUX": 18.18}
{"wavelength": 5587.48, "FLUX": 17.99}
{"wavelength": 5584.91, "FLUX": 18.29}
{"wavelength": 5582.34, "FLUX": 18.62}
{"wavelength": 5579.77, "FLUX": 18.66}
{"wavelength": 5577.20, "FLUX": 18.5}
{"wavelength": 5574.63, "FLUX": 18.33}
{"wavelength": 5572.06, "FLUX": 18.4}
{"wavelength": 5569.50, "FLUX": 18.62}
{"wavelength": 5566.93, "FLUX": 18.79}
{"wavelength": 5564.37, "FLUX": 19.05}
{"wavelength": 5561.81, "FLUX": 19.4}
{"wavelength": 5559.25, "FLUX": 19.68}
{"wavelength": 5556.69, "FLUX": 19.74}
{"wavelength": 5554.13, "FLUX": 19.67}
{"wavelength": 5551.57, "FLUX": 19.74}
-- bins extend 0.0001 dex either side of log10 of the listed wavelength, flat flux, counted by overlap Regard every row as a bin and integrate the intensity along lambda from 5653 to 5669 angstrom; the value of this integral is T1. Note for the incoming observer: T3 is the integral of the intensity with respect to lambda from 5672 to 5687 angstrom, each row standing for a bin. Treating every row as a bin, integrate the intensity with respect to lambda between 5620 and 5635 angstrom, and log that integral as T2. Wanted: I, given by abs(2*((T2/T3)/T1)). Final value 0.0066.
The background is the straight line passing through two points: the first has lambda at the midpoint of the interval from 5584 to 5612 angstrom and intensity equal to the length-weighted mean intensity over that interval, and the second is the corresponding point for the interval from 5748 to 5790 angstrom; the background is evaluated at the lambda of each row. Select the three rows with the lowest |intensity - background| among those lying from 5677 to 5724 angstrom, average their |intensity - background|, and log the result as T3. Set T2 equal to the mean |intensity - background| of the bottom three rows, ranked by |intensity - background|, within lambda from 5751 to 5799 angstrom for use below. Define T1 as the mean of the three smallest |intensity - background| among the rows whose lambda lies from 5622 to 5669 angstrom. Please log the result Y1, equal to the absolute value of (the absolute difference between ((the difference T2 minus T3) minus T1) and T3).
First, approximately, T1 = 0.0850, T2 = 0.09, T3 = 0.021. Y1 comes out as 0.041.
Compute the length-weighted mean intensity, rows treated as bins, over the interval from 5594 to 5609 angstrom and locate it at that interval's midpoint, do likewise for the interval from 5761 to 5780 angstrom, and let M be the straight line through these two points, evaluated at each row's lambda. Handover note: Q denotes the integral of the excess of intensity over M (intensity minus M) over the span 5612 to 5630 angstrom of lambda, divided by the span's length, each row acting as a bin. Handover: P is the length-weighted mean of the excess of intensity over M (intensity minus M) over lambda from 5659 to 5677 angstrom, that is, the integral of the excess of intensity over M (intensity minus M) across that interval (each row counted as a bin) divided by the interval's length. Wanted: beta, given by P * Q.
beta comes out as 0.078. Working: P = -0.24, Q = -0.33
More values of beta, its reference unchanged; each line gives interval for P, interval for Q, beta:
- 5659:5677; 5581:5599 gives 0.053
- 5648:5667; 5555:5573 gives -0.146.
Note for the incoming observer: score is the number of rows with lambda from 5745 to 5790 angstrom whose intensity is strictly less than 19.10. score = 8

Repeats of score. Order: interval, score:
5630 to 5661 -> 3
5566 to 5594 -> 11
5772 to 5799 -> 6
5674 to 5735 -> 13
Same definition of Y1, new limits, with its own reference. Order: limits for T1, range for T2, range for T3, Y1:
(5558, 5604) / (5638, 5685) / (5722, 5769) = 0.138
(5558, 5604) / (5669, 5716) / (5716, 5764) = 0.037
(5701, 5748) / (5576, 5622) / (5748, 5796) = 0.178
